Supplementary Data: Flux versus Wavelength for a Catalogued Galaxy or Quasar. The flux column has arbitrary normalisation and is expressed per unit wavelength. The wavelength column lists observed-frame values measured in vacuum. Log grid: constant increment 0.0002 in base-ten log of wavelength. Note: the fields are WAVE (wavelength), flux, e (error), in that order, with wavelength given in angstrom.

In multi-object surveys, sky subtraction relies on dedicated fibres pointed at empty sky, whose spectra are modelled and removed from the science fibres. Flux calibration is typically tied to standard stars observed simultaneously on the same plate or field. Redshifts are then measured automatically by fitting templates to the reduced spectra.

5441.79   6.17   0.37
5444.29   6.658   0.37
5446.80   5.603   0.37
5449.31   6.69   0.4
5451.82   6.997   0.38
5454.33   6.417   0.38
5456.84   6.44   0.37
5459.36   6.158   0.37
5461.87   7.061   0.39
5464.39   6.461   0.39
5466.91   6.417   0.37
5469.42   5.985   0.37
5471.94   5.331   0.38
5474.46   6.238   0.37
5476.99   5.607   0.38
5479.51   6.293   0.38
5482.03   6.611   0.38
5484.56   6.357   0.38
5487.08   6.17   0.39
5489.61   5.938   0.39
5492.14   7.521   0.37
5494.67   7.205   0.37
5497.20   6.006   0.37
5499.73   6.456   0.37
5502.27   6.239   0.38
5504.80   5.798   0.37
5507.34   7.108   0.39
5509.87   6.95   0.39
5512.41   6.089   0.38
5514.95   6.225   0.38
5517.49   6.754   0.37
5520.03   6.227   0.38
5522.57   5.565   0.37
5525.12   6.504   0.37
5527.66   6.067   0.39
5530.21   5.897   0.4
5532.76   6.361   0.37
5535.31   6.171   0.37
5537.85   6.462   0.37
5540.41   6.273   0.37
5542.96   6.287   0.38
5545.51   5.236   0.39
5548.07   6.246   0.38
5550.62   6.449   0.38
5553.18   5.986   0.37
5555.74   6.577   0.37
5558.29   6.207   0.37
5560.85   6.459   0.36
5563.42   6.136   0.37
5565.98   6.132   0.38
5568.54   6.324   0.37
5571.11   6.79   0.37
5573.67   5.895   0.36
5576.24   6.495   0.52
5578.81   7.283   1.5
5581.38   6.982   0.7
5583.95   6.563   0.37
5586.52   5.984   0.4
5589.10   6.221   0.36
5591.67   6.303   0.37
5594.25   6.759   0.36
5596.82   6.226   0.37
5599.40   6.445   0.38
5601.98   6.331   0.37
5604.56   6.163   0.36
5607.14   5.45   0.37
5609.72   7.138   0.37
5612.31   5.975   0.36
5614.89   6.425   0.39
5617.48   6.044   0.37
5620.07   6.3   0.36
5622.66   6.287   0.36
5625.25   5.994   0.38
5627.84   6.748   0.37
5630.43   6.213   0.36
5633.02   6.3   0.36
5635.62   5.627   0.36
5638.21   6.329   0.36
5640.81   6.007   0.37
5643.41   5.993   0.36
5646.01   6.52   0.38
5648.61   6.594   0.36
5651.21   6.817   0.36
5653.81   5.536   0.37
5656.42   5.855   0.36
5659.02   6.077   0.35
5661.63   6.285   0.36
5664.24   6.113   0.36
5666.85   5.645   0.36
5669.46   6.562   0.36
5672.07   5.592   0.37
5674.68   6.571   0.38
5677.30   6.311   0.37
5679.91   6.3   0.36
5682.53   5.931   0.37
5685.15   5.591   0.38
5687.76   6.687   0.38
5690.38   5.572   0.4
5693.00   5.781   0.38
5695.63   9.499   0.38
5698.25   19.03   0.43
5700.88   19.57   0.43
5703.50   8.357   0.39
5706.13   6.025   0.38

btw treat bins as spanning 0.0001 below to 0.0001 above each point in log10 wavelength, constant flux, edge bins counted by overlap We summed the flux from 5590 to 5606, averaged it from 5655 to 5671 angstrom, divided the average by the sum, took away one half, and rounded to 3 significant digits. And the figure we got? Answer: -0.341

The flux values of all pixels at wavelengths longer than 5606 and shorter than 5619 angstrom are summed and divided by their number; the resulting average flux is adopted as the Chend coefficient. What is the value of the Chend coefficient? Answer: 6.21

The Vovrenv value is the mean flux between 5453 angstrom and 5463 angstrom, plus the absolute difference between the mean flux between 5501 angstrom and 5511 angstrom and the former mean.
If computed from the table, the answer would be 6.52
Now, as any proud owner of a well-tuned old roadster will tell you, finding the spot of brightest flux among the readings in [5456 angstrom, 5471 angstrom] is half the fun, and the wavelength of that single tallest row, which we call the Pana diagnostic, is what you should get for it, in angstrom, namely 5461.87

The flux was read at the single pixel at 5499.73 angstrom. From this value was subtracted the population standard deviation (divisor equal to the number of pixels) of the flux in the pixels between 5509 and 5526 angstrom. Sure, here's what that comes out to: 6.03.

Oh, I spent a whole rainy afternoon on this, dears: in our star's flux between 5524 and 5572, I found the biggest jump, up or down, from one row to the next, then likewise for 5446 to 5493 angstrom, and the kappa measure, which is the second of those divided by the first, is 1.5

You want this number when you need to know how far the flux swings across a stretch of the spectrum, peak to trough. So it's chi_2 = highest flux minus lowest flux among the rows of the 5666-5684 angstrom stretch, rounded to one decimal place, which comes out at 1.0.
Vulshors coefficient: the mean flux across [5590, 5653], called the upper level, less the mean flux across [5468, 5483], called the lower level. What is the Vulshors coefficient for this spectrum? 0.28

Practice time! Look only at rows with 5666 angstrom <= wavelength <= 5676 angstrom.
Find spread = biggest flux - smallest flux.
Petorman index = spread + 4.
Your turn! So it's 5.0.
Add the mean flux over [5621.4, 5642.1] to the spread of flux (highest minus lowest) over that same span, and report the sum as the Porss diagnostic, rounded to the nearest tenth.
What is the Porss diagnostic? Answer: 7.3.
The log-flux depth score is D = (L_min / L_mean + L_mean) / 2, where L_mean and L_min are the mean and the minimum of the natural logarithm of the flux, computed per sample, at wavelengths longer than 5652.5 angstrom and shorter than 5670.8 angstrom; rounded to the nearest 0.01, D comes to 1.37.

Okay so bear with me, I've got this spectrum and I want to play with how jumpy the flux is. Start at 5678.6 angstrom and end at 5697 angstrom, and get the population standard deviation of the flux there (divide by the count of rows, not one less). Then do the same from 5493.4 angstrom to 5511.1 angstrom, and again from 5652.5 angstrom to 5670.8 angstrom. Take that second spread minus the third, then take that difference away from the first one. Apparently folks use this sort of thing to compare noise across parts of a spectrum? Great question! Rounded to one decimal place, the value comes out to 1.1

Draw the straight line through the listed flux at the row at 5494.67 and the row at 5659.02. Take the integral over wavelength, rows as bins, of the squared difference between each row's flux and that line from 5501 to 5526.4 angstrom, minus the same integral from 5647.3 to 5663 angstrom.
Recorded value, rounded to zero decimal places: 16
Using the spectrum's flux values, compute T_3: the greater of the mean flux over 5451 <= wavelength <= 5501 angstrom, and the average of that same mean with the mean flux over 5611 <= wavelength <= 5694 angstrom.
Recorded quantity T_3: 6.38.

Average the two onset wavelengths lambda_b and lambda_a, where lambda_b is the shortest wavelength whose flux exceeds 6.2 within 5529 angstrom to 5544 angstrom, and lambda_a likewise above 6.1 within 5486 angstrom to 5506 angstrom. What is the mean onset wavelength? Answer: 5509.9 angstrom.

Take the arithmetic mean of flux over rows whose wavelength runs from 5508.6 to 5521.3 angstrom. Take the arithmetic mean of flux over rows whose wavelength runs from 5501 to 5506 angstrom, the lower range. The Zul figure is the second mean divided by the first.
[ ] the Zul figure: 0.93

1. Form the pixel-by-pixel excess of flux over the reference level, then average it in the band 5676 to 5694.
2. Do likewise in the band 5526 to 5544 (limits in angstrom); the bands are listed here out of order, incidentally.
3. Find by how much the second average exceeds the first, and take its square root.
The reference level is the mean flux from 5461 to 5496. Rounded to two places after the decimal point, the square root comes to 0.44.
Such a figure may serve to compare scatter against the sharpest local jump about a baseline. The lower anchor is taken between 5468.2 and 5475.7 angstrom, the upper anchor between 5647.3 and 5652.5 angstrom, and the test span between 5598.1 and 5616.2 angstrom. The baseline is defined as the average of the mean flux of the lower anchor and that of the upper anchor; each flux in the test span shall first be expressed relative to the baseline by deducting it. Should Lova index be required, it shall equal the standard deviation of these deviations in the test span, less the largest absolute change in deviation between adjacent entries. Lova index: -1.2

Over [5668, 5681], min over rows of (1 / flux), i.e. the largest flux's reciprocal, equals 0.152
